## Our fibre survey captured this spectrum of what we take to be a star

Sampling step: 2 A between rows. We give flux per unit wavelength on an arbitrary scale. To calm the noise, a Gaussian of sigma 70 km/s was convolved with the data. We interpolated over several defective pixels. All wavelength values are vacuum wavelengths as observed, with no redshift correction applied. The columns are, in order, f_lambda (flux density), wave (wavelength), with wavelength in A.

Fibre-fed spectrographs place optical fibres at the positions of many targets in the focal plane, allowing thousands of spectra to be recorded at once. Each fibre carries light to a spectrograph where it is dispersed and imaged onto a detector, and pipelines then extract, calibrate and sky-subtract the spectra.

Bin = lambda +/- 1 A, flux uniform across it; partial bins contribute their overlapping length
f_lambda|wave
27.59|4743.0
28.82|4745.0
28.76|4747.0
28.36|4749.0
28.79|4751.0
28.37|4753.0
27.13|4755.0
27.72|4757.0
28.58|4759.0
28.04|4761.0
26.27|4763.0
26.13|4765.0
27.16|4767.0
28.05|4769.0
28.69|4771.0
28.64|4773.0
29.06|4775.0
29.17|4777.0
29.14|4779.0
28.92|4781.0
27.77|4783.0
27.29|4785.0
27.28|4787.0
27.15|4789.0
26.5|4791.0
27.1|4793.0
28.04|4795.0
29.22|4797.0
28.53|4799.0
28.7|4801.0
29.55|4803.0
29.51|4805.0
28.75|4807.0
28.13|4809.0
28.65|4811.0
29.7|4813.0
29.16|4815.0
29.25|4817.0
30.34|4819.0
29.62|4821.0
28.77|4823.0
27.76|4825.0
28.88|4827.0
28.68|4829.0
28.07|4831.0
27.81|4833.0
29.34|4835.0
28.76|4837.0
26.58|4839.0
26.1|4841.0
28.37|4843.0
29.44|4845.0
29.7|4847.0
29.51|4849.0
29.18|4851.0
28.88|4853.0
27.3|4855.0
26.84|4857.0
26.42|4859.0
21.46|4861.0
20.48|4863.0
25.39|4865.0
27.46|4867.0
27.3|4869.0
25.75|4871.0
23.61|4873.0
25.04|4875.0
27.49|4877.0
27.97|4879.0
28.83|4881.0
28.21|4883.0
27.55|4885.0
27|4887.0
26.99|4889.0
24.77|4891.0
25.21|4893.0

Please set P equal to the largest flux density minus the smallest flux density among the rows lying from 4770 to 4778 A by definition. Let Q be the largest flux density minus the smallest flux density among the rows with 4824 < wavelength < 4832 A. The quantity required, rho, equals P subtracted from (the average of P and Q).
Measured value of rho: 0.3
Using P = 0.5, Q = 1.1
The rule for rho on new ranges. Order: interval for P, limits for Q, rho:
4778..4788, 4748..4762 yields -0.1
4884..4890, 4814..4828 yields 1.0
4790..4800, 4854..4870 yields 2.1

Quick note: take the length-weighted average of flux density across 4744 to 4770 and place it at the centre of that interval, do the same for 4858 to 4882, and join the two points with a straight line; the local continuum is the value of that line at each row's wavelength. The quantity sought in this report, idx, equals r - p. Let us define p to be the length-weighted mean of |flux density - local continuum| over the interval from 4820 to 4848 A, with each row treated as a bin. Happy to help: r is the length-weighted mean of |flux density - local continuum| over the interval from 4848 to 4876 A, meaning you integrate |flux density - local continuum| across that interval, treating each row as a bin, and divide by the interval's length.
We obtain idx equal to -0.1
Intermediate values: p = 2.11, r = 2.04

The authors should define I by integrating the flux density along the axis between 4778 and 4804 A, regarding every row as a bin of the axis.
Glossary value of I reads 730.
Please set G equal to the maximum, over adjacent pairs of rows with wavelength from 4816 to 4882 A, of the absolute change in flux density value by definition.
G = 5.0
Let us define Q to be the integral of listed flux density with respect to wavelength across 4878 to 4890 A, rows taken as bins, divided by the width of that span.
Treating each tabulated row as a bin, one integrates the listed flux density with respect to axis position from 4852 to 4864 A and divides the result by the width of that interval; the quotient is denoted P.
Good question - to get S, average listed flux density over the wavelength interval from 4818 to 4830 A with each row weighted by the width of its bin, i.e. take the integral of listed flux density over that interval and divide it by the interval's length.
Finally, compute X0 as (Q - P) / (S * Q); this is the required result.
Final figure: 0.0031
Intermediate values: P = 25.2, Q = 27.8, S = 29.0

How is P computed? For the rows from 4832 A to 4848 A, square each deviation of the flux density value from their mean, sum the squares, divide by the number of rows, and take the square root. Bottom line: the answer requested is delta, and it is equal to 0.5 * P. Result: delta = 0.6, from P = 1.3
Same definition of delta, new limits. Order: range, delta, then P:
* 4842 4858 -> 0.5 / 1.0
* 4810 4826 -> 0.4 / 0.7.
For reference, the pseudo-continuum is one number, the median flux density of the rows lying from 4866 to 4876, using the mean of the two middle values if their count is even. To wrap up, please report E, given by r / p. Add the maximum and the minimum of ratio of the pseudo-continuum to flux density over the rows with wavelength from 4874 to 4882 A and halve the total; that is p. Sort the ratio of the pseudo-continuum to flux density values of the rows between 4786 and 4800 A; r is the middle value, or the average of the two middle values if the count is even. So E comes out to 0.98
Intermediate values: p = 0.96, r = 0.94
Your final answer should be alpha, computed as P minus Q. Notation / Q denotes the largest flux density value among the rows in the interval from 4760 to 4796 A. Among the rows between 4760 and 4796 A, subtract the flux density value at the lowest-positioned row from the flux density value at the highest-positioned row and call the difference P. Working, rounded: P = 0.0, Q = 29.17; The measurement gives -29.2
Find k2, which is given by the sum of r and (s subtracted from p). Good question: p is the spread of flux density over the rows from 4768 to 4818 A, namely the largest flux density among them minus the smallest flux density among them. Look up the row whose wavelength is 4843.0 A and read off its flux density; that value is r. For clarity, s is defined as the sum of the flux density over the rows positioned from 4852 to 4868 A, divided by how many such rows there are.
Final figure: 6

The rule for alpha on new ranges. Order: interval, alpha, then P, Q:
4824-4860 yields -31.0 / -1.3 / 29.7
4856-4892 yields -30.9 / -2.1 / 28.83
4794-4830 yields -29.7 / 0.6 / 30.34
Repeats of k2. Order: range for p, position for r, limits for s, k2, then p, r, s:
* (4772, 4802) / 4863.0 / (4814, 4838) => -6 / 2.72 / 20.48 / 28.9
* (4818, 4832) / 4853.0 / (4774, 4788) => 3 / 2.58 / 28.88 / 28.4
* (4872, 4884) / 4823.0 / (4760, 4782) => 6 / 5.22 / 28.77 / 28.1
